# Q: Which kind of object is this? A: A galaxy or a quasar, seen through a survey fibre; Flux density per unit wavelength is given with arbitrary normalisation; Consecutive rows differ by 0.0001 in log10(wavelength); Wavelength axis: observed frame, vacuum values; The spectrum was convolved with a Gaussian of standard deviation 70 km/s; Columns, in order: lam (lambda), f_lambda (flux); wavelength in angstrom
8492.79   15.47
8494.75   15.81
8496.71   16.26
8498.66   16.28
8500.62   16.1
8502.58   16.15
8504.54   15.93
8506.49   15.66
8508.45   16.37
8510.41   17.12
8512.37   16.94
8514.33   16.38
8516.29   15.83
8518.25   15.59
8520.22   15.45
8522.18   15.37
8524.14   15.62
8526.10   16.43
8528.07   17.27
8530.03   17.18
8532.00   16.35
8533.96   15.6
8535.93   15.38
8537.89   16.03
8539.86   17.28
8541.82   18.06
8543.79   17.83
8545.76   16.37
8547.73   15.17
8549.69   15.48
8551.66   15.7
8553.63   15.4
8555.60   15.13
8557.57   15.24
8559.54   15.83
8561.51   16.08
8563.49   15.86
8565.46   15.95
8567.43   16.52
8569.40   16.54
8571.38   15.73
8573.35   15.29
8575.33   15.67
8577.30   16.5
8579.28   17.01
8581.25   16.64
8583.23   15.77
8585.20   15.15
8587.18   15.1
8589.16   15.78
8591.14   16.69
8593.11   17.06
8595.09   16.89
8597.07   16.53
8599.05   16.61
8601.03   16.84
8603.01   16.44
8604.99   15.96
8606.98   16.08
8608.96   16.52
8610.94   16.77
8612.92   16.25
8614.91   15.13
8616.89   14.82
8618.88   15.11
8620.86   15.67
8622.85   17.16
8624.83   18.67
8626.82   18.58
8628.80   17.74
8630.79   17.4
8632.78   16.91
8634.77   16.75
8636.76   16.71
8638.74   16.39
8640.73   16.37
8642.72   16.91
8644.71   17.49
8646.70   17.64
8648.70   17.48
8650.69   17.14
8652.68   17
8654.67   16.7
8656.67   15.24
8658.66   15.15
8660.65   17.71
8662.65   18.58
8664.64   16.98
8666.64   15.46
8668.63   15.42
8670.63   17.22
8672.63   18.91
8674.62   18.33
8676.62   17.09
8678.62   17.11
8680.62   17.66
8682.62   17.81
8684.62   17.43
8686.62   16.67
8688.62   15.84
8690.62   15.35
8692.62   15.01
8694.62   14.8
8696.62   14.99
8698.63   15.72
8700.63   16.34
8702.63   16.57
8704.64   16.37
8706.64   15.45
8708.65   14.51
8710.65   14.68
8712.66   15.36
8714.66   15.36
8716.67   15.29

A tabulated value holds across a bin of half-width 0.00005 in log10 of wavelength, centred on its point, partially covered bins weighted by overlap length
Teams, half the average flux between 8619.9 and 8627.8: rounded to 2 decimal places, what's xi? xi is 8.76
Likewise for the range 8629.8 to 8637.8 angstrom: 8.47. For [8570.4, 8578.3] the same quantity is 7.90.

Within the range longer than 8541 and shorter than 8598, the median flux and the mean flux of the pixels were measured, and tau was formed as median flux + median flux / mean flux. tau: 16.8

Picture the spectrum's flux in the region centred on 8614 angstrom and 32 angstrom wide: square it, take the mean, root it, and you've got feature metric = 16.6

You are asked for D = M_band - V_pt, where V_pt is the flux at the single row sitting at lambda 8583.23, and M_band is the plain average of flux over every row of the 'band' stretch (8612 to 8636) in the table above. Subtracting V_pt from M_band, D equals 0.91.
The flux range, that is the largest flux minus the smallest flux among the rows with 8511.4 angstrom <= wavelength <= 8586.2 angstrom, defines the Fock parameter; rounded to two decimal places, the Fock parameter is 2.93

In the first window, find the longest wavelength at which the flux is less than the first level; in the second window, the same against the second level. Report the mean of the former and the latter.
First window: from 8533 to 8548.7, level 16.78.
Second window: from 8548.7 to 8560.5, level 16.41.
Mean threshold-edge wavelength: 8553.6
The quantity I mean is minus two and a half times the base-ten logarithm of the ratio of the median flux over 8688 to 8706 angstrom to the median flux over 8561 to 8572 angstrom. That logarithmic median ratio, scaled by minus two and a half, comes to 0.02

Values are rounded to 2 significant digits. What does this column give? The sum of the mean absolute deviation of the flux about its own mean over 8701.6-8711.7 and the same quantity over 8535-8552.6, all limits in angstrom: 1.7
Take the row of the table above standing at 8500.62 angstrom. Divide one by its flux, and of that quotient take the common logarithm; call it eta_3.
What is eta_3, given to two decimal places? -1.21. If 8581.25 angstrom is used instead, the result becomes -1.22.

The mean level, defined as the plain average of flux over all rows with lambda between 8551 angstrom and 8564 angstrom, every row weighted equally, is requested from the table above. 15.6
